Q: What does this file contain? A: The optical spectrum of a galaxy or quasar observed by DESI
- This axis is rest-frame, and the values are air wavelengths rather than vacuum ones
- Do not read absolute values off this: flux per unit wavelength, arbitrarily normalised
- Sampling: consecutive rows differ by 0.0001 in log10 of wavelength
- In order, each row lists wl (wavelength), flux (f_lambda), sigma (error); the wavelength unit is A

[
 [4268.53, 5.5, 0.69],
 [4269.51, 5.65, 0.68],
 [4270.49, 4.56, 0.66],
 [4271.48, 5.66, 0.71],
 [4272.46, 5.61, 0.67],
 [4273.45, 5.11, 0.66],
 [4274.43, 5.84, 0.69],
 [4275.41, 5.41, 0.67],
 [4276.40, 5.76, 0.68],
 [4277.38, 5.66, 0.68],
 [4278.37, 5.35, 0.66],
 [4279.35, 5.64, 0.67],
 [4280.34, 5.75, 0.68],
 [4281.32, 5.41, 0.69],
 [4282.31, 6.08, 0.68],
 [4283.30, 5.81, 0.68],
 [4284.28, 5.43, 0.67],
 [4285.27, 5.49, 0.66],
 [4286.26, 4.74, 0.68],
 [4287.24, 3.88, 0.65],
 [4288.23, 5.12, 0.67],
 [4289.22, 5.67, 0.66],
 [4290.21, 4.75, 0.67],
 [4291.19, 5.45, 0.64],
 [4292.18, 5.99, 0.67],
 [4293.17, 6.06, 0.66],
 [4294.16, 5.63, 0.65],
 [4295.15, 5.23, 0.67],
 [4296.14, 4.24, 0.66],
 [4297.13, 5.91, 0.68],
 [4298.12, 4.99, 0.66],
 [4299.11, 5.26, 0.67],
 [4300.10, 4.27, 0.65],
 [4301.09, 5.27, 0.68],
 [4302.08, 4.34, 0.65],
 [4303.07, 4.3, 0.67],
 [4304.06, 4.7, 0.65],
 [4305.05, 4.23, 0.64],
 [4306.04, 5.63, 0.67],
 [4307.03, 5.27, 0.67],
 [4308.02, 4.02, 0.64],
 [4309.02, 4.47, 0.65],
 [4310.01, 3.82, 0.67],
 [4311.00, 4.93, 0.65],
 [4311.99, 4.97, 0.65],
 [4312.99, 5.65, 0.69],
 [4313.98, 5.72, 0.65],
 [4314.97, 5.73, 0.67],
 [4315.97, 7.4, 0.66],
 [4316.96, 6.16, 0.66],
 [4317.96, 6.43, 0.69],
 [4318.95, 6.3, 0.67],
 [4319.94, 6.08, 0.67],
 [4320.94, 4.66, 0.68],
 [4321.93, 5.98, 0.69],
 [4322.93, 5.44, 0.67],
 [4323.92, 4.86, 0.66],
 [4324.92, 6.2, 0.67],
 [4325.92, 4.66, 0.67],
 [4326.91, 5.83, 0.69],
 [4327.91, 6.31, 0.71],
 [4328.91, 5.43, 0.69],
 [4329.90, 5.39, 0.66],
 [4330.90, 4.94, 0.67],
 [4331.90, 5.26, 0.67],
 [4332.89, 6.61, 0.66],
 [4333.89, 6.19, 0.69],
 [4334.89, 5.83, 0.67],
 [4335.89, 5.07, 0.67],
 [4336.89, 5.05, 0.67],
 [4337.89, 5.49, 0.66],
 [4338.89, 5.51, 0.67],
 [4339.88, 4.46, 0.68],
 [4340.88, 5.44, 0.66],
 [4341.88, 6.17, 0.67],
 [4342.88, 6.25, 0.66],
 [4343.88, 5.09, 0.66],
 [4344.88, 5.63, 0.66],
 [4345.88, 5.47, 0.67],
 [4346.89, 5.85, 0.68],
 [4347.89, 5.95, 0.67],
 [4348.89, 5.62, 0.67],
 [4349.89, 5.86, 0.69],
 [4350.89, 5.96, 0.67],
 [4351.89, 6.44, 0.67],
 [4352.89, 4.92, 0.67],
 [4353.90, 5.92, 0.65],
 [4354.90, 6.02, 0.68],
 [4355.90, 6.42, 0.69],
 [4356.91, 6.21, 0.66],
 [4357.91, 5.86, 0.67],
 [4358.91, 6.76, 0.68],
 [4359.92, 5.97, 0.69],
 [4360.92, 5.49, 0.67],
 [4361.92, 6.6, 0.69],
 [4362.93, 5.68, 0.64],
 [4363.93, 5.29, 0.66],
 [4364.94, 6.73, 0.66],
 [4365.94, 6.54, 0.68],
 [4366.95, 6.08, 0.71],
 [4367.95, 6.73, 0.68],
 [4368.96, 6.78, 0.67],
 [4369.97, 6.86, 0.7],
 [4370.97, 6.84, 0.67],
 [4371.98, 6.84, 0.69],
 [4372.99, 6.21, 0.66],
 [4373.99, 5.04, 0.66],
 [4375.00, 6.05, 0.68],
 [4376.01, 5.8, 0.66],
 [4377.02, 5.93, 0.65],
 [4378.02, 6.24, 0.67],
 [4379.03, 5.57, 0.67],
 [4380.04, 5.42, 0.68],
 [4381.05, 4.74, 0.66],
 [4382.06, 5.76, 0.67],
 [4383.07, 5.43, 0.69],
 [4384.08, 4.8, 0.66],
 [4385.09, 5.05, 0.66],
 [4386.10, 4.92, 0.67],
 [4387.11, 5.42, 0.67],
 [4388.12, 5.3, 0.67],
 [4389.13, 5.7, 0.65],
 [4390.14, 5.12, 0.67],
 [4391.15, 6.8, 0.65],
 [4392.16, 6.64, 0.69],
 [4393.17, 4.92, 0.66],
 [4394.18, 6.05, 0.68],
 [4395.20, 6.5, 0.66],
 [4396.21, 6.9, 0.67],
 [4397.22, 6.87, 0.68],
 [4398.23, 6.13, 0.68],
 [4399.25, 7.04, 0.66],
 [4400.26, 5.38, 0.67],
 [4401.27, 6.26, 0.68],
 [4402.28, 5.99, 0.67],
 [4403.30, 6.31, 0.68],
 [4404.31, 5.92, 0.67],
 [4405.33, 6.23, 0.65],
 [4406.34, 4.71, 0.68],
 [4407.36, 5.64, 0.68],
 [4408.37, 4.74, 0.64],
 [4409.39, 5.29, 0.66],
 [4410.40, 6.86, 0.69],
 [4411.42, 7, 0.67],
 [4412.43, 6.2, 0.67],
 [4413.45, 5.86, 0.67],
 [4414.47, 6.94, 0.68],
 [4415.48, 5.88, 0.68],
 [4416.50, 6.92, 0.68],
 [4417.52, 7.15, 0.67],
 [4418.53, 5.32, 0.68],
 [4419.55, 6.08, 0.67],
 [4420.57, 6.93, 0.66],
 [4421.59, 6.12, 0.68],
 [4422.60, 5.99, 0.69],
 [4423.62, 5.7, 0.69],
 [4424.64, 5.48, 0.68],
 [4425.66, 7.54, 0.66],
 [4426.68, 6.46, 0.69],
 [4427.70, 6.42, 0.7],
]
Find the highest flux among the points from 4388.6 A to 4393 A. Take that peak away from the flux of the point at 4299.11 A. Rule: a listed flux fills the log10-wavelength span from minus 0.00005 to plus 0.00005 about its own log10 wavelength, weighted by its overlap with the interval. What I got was -1.5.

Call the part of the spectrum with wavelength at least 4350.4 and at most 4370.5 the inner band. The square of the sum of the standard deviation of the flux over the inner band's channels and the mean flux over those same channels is 45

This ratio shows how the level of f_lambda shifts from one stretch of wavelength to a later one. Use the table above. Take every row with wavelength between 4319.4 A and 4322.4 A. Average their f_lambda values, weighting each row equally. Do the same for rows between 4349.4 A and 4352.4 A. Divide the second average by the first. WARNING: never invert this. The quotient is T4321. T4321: 1.09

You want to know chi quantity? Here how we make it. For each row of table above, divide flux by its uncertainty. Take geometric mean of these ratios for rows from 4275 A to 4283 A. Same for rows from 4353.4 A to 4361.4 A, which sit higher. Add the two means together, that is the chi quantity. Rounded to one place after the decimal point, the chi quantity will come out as 17.3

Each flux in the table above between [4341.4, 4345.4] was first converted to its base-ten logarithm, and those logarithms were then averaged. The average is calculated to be 0.761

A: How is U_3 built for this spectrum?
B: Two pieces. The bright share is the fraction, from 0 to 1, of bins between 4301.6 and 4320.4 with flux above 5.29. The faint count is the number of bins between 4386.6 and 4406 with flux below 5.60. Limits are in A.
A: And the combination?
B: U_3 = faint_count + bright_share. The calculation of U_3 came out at 5.5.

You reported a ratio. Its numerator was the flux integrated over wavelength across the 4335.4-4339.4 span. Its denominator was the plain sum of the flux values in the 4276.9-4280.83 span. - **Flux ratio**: 0.94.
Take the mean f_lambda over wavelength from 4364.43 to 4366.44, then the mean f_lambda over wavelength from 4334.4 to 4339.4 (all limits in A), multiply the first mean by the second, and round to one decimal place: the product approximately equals 35.8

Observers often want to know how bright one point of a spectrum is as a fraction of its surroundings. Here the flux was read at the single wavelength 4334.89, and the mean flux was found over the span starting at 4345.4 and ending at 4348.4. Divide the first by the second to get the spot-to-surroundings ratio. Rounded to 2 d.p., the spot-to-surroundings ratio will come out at 1.01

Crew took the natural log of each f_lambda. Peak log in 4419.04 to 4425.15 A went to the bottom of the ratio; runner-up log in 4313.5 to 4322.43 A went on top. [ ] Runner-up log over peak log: 0.96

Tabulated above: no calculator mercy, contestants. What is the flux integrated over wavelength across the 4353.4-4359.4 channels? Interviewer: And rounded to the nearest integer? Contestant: 37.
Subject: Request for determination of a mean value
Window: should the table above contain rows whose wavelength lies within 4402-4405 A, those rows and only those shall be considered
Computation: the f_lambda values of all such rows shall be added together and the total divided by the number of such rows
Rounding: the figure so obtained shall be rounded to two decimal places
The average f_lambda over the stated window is 6.07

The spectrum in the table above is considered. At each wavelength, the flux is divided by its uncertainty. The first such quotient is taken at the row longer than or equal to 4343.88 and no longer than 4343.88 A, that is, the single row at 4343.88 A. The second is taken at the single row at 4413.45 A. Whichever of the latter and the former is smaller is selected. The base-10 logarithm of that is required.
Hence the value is 0.887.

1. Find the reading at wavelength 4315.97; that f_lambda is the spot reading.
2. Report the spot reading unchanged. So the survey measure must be 7.4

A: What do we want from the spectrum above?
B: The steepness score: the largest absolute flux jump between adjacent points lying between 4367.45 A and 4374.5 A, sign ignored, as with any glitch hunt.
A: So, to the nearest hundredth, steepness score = 1.17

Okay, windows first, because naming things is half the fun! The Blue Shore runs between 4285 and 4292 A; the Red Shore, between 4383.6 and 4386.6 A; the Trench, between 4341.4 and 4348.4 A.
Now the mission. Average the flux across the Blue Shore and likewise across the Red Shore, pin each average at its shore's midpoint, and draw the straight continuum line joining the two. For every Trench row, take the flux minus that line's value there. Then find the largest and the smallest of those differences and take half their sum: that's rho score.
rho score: 0.7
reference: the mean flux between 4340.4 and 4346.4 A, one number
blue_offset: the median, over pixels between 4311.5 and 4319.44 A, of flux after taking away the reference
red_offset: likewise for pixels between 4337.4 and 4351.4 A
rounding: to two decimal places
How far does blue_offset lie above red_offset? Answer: 0.32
